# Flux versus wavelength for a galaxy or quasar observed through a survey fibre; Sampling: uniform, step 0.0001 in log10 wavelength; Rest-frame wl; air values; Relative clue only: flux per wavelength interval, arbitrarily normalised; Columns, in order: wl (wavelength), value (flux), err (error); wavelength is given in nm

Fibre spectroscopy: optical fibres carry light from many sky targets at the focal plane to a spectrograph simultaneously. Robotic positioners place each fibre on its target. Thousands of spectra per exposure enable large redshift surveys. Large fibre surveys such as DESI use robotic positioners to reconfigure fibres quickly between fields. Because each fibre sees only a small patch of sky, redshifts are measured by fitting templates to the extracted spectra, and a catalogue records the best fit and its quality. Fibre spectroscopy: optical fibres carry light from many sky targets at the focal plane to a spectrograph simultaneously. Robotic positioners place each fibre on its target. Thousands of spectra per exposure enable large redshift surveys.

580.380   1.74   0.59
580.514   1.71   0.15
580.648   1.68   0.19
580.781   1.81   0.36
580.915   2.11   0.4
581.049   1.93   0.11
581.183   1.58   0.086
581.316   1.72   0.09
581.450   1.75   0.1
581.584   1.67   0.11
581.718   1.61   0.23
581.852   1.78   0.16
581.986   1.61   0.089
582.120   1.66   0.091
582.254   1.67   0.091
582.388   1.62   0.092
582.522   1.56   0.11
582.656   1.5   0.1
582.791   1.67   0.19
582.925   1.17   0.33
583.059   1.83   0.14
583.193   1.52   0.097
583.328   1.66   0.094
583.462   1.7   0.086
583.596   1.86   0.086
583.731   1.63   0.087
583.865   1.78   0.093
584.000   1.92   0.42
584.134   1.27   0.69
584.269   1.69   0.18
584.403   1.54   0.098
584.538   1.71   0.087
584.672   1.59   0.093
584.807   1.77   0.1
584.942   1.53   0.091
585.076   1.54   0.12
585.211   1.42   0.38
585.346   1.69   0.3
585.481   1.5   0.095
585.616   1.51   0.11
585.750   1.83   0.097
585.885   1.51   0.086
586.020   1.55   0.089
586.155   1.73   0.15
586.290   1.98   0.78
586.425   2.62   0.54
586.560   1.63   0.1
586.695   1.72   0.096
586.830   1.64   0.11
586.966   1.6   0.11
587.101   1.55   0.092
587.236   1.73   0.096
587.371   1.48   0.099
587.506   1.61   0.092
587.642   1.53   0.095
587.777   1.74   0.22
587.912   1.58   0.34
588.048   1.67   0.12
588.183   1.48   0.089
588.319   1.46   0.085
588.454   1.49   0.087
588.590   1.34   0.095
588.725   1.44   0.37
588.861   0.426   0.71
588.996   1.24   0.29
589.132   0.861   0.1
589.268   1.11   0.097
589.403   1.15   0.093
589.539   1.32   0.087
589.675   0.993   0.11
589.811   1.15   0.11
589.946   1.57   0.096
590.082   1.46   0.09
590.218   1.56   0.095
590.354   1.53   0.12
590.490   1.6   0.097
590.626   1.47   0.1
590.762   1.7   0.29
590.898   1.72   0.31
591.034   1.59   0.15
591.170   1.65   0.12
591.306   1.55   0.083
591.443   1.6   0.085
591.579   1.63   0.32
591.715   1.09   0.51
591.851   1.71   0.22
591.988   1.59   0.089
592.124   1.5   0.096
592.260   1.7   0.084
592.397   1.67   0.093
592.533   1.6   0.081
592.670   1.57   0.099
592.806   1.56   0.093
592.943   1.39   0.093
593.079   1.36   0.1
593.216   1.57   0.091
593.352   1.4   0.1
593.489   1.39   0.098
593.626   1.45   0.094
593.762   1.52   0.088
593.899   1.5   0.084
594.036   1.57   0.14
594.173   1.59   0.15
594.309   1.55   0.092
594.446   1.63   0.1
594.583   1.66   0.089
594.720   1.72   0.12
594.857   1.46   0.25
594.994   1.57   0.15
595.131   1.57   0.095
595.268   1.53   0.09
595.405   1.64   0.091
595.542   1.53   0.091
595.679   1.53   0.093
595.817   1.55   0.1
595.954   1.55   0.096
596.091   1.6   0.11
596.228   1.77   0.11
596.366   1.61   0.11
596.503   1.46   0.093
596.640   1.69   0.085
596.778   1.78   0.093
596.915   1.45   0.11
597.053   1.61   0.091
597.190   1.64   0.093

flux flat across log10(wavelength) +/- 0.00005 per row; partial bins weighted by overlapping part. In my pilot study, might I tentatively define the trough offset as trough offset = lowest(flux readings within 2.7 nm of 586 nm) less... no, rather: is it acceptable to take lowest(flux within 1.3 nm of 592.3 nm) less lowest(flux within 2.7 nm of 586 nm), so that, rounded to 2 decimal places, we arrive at -0.18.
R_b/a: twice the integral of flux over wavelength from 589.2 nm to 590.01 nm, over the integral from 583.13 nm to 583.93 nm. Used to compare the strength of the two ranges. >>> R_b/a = 1.45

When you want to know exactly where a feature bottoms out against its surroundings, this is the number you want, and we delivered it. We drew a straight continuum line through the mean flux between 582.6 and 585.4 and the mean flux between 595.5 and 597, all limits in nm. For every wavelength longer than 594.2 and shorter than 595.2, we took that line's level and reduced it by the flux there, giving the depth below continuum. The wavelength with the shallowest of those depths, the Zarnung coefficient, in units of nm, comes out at 594.720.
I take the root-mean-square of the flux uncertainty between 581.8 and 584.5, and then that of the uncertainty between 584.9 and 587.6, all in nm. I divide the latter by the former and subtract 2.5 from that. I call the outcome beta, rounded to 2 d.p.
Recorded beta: -1.35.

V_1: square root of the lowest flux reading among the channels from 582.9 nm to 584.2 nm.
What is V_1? 1.08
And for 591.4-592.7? 1.04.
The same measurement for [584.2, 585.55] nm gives 1.19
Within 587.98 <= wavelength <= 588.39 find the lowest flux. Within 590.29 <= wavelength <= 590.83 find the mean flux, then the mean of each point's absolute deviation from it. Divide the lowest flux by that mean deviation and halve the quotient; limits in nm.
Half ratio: 9.7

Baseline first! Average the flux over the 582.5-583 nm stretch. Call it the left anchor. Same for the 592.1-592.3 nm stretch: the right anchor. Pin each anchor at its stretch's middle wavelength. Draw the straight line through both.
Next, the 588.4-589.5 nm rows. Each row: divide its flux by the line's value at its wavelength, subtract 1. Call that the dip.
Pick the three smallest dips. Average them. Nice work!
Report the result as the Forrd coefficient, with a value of -0.49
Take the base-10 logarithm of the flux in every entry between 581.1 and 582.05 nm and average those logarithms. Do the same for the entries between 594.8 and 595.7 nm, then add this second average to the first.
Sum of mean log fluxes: 0.41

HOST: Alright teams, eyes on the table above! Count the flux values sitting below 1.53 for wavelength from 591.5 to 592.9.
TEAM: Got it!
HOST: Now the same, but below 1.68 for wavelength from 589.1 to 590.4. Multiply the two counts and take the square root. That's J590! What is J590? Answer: 4.5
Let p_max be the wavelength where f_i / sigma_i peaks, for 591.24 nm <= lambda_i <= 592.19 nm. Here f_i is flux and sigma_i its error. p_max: 591.443 nm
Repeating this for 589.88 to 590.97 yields 590.490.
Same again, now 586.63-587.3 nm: 587.236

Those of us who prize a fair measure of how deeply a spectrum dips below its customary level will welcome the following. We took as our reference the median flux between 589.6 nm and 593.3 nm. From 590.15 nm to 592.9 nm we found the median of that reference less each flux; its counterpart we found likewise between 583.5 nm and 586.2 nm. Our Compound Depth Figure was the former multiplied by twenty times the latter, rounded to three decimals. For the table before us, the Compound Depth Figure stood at 0.020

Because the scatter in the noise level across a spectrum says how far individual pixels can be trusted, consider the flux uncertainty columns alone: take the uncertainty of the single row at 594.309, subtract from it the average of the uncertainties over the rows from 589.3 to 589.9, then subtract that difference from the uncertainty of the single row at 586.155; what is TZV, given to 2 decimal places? 0.16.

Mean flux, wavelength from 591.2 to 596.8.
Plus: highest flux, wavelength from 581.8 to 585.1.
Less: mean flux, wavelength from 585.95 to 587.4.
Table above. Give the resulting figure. 1.7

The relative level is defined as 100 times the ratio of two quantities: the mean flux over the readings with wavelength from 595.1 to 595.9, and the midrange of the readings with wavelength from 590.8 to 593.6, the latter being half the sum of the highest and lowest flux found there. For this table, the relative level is 111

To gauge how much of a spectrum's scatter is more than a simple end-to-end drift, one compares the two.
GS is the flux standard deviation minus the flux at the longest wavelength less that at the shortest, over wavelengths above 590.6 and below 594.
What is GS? 0.11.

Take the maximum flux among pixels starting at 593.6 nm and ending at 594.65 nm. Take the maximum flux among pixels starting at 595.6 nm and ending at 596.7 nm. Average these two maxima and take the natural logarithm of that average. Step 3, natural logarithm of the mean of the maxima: 0.54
